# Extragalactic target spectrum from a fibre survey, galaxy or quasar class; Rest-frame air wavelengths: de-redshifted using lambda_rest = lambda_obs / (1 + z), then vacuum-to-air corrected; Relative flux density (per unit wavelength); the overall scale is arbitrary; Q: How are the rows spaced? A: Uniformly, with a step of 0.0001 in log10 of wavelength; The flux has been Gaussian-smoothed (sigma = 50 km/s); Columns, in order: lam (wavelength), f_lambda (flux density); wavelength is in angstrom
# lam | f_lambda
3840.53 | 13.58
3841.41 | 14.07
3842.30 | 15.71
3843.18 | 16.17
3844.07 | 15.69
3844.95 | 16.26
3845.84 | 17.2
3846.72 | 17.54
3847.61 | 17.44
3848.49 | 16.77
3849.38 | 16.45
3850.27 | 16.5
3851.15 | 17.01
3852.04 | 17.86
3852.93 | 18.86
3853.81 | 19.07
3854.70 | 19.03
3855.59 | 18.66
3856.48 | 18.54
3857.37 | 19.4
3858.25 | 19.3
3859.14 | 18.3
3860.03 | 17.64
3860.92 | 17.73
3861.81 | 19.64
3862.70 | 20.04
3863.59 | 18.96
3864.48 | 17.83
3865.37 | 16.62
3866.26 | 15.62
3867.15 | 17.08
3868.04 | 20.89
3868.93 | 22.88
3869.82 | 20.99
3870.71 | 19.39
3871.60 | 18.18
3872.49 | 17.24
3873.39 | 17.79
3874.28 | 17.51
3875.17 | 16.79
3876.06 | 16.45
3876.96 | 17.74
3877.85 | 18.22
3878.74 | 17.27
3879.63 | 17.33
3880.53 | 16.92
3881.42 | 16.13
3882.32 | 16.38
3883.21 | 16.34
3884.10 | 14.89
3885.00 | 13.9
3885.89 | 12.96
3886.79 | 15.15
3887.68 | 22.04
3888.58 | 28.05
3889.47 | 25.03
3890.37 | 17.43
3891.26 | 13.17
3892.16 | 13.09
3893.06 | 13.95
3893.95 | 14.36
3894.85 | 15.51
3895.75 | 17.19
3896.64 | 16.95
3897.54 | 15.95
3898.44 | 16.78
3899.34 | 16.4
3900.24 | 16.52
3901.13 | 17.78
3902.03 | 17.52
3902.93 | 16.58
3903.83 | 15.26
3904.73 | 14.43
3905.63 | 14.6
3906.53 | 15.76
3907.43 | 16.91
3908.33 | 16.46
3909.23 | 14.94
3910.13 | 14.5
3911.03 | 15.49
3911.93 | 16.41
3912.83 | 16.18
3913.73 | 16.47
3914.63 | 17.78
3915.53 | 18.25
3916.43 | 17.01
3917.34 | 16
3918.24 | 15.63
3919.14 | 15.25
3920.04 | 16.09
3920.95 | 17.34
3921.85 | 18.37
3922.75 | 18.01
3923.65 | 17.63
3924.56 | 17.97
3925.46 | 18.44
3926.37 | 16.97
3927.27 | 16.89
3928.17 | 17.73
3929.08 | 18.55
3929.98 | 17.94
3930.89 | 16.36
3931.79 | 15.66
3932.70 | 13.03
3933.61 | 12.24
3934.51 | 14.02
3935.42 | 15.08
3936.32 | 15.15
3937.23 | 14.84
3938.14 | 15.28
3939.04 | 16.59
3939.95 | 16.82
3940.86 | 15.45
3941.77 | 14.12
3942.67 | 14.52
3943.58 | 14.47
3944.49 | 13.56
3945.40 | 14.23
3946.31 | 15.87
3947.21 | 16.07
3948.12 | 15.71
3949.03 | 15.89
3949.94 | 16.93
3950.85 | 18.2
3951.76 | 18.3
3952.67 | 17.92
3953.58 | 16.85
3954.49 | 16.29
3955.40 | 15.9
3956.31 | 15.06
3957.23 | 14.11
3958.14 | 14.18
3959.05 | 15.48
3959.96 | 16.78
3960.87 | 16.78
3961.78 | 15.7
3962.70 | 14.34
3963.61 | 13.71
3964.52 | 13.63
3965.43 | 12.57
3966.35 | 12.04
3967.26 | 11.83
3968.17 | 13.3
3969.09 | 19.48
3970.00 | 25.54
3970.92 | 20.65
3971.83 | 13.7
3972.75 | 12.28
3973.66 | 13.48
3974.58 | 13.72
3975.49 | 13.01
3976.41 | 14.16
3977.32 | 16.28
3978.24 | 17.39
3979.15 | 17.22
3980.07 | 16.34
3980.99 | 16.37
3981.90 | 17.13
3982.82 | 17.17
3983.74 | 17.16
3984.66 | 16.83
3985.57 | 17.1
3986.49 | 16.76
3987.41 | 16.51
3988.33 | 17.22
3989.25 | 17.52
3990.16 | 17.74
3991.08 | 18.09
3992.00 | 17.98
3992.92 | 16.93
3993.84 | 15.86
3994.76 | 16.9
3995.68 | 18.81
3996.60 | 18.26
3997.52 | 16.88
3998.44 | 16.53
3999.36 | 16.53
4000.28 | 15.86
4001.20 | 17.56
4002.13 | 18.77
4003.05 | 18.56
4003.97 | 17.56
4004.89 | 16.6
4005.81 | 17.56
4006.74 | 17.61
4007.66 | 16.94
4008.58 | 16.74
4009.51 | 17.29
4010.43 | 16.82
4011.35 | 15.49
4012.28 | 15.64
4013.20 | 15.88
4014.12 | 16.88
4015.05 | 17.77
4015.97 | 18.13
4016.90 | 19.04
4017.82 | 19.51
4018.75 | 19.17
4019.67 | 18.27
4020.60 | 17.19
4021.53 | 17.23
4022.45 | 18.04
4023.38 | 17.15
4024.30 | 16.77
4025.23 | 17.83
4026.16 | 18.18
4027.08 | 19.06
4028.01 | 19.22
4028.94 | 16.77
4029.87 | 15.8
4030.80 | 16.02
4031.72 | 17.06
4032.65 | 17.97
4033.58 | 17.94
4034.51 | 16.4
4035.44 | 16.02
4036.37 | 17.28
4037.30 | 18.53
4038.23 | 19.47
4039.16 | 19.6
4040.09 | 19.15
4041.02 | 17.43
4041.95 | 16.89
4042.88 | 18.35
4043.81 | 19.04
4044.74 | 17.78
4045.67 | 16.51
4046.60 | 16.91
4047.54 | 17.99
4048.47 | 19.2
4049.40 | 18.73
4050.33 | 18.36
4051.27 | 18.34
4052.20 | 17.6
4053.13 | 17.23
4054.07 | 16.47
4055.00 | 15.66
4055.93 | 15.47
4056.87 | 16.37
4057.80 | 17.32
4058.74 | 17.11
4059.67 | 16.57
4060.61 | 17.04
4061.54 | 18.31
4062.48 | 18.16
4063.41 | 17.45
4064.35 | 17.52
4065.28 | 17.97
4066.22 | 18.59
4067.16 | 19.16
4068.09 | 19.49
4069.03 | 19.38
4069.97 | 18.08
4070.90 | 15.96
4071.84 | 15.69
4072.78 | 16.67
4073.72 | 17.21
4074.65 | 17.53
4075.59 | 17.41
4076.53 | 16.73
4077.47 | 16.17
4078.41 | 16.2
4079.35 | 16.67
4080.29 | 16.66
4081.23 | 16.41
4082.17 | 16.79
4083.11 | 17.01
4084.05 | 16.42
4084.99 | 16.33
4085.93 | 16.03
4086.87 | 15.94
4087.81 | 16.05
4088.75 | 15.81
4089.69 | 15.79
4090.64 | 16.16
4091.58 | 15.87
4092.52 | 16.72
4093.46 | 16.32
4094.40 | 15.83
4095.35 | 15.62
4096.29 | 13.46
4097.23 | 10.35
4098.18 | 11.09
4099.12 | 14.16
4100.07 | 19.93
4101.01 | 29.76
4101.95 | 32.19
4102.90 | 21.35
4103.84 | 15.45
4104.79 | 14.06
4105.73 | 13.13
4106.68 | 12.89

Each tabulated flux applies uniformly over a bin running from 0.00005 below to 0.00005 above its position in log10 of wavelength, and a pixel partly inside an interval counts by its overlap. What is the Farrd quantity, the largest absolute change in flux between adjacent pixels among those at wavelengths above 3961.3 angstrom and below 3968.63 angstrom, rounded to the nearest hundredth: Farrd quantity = 1.47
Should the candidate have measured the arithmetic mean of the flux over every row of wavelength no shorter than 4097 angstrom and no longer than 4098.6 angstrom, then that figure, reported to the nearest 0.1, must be 10.7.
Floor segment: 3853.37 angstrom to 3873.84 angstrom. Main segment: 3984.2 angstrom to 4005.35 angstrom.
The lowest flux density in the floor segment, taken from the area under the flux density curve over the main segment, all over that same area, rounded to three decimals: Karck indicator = 0.957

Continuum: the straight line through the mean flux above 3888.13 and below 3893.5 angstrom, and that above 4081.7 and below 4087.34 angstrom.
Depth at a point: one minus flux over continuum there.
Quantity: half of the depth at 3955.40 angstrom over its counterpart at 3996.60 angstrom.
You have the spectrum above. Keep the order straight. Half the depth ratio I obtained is -1.0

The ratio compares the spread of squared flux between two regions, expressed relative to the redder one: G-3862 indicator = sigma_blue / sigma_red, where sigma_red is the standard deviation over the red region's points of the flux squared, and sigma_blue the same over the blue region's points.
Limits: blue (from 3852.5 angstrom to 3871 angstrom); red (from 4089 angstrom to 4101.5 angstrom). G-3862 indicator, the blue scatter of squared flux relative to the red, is 0.3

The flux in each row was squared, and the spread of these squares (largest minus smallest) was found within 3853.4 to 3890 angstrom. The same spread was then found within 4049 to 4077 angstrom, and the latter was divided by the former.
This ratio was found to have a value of 0.23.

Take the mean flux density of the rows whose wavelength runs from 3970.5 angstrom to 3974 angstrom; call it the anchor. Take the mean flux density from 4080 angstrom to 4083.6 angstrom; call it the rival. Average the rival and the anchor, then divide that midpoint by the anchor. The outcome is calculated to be 1.056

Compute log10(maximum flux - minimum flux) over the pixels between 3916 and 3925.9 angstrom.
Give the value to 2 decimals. 0.50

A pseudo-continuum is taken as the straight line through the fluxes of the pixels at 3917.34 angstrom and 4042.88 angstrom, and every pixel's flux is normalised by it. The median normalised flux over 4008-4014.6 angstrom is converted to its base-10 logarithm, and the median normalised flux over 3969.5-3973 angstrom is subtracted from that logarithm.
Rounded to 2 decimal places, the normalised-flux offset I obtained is -1.03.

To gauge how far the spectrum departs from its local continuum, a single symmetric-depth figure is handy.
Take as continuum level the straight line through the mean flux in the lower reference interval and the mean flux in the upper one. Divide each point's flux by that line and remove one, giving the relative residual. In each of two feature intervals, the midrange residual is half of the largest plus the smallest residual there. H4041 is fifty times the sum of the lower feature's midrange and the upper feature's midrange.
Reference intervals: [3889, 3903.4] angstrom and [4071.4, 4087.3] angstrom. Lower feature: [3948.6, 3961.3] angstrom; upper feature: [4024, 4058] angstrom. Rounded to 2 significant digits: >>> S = 1.9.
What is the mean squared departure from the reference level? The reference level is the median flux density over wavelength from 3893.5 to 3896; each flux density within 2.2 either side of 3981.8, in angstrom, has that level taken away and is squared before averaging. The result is 1.9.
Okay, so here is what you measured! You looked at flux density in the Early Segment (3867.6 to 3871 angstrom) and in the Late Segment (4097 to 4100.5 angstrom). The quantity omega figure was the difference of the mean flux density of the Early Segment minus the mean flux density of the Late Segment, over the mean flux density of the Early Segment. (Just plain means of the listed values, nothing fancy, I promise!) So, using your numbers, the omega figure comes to 0.34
